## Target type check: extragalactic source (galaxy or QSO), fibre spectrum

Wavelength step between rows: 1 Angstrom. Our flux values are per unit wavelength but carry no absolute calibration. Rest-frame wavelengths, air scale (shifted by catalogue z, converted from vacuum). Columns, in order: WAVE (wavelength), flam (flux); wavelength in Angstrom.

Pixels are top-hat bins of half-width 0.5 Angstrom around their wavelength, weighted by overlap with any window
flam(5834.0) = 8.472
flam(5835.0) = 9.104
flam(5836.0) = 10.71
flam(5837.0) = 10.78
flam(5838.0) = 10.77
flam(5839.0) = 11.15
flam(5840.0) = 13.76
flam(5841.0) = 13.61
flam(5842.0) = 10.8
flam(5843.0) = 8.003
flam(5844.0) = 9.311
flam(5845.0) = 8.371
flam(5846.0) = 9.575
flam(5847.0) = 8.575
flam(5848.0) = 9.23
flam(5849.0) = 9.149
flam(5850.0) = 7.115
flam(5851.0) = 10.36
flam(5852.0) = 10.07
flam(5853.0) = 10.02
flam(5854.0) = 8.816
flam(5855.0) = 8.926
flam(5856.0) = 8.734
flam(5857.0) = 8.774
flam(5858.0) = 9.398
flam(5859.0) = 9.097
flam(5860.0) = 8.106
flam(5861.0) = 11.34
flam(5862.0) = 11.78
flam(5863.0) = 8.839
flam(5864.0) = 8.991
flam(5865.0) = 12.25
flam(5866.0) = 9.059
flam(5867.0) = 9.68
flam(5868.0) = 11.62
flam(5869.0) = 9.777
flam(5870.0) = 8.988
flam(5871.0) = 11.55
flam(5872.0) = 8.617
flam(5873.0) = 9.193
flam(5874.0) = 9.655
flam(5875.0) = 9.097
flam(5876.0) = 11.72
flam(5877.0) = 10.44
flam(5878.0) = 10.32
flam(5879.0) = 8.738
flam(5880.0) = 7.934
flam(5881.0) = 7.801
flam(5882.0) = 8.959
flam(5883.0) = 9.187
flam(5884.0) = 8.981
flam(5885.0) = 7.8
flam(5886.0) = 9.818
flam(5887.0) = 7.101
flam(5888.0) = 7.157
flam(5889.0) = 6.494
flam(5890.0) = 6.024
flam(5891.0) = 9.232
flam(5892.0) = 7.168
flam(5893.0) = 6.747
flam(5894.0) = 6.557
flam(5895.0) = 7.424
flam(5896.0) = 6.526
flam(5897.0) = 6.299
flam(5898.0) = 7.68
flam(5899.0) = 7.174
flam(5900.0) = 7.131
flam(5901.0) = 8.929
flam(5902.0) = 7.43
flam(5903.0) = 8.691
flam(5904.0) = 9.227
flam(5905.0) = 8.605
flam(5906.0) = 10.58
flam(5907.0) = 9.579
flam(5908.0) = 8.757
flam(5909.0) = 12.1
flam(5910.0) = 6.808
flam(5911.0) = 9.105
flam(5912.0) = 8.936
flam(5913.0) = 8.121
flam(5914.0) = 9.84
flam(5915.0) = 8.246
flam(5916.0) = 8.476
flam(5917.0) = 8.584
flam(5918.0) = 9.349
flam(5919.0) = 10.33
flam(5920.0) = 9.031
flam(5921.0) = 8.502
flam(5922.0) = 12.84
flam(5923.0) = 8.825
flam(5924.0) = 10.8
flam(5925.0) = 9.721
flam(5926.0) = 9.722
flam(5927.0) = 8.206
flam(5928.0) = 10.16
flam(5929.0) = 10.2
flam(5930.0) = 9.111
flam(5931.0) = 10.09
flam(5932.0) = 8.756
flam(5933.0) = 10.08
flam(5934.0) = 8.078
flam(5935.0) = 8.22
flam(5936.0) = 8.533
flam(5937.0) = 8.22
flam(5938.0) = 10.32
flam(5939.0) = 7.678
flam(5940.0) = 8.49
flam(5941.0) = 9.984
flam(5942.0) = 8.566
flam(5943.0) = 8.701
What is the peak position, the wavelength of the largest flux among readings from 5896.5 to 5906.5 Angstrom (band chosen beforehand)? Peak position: 5906.0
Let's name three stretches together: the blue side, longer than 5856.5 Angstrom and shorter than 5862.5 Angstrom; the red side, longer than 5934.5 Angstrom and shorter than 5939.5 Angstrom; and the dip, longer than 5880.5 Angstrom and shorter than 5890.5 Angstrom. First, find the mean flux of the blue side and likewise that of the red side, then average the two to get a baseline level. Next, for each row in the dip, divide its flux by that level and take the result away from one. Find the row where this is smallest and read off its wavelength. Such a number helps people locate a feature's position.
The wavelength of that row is 5886.0 Angstrom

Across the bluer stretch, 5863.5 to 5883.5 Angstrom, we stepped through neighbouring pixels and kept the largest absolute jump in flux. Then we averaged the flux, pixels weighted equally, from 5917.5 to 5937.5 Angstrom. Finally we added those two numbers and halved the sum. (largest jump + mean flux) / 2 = 6.3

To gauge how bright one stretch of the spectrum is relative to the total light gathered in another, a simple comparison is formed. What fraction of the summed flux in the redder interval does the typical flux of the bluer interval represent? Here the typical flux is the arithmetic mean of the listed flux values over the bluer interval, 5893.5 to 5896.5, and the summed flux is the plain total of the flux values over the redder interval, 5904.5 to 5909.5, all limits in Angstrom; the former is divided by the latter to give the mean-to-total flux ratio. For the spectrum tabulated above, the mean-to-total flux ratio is 0.14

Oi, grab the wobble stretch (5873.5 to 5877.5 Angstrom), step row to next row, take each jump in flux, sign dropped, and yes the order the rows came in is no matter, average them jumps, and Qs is 1.5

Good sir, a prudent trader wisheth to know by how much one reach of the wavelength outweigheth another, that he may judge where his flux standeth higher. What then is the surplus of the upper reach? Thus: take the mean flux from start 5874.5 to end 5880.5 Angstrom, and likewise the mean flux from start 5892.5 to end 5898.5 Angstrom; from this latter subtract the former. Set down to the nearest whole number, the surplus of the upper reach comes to -3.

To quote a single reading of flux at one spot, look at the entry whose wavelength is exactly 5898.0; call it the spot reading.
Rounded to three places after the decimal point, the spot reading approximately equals 7.680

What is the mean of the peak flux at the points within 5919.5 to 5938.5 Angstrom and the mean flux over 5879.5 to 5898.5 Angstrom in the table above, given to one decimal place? 10.2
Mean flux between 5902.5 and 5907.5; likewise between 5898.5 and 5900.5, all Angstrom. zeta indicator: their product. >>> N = 67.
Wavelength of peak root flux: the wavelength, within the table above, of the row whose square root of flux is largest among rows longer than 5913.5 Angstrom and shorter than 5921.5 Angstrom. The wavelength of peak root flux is 5919.0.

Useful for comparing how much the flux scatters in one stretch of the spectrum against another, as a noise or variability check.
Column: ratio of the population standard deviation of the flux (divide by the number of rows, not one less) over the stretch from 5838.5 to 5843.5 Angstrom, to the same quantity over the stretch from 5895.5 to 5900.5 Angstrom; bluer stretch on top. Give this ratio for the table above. 4.3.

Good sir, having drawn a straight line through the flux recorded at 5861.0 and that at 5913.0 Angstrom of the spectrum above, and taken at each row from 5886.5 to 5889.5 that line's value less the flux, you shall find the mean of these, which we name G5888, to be 2.8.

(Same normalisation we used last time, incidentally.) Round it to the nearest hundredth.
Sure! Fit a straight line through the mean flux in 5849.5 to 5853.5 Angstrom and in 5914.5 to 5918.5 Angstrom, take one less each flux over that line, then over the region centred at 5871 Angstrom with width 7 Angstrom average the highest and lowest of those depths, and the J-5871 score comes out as -0.10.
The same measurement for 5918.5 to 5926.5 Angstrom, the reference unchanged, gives -0.24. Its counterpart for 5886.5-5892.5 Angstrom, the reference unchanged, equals 0.15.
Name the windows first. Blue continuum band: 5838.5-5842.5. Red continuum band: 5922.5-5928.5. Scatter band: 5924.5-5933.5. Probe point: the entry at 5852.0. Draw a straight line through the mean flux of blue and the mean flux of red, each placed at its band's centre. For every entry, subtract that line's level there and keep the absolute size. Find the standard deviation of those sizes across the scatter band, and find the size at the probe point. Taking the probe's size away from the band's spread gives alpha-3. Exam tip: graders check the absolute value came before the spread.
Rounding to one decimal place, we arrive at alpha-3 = -1.5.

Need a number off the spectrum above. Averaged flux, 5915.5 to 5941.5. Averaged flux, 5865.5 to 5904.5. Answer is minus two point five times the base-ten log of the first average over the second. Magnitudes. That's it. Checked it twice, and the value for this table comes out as -0.10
